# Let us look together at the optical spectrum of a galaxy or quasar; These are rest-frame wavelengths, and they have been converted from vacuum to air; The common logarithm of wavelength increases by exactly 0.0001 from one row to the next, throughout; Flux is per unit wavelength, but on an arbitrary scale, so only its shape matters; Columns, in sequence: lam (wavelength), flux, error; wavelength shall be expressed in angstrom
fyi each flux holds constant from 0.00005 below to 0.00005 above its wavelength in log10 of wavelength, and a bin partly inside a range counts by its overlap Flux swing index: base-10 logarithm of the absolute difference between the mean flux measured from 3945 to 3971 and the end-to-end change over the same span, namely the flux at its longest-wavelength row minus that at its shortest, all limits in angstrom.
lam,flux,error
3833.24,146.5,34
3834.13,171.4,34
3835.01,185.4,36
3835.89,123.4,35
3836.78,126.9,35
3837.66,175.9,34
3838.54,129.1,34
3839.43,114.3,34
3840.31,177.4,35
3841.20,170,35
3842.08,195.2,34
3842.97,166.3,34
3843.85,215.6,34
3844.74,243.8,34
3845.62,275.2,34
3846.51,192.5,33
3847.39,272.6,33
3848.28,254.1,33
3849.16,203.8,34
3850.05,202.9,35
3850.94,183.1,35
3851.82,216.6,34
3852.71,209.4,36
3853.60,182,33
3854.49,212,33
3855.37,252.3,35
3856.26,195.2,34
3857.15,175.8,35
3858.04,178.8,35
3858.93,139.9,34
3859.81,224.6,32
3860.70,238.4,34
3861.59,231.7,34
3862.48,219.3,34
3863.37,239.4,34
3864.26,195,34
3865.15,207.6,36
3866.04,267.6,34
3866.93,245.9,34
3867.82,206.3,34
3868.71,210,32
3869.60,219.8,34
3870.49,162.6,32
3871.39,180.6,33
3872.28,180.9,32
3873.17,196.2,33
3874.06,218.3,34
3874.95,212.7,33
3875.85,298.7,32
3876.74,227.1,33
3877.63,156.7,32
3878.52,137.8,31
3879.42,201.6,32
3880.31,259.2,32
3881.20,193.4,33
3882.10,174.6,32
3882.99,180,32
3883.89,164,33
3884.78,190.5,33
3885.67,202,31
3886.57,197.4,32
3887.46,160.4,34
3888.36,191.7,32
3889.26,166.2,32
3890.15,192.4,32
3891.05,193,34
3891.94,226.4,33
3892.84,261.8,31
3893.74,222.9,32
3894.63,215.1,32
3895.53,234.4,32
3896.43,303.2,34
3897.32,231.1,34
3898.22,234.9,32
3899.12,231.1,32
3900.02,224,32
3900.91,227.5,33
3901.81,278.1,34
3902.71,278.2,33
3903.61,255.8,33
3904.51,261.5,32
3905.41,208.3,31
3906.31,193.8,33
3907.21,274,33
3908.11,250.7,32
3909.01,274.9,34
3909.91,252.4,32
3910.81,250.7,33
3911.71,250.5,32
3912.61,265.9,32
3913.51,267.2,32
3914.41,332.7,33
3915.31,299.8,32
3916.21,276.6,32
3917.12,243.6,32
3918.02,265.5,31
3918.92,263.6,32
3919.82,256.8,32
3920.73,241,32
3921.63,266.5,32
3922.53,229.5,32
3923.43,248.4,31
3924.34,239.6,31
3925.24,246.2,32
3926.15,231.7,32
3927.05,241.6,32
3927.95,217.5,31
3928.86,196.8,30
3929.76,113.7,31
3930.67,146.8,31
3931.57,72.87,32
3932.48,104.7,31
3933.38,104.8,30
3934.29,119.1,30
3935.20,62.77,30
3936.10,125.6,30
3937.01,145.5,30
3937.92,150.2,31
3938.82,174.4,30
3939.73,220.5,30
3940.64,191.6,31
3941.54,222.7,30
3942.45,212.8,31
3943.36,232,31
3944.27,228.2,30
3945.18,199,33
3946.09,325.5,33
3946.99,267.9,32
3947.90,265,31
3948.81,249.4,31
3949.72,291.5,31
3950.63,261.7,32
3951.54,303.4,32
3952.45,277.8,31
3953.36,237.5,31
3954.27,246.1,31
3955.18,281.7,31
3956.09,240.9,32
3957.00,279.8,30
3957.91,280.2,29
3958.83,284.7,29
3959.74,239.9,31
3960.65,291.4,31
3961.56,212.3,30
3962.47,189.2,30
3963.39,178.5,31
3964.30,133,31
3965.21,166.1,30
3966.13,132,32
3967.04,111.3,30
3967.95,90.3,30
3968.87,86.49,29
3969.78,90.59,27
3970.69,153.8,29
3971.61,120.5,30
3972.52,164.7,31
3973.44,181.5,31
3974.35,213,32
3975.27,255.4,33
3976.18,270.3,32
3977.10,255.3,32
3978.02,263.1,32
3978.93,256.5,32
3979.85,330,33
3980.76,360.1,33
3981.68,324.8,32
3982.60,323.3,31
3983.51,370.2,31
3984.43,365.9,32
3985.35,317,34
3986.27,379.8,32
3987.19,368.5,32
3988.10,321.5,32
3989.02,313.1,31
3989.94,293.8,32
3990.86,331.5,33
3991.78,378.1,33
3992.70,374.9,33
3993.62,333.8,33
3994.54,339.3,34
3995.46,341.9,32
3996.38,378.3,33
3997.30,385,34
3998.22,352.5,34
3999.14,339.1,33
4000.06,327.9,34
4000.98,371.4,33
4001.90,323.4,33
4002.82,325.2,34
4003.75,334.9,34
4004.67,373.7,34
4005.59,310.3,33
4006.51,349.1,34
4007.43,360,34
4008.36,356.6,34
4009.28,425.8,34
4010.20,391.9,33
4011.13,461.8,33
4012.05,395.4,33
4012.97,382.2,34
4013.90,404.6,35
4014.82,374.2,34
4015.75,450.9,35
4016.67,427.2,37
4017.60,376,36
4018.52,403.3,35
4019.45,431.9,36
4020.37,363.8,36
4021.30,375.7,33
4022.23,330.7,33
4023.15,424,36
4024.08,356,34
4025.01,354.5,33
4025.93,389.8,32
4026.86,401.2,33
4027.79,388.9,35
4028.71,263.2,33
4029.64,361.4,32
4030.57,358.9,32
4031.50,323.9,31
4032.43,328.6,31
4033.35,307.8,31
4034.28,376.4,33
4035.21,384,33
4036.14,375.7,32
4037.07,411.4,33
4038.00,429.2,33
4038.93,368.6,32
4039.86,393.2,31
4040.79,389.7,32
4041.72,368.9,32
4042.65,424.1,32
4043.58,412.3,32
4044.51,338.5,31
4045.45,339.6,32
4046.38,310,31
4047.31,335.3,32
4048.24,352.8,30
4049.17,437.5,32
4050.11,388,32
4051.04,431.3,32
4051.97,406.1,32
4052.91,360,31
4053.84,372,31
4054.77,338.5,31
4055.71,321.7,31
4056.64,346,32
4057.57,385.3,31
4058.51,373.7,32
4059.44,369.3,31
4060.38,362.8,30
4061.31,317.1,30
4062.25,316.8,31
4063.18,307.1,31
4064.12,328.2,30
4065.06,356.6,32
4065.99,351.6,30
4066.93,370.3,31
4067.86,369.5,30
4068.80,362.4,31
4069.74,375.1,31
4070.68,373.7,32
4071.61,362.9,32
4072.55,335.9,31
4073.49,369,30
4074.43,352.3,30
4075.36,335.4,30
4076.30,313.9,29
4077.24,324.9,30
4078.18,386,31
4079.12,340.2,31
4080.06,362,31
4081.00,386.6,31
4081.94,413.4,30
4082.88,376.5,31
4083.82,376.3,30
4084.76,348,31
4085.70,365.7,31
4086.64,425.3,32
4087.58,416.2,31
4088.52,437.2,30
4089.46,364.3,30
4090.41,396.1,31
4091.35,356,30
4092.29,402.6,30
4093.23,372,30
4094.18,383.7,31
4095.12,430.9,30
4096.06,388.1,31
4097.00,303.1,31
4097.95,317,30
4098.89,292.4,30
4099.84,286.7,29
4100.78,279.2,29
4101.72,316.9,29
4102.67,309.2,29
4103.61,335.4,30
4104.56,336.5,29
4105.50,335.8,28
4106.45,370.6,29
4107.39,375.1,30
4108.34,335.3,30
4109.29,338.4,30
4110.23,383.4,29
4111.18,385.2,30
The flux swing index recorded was 2.42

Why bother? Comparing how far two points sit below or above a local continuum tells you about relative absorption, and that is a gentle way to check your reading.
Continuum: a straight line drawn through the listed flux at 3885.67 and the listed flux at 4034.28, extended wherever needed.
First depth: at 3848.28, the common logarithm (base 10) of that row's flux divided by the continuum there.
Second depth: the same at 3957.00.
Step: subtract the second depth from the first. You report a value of 0.22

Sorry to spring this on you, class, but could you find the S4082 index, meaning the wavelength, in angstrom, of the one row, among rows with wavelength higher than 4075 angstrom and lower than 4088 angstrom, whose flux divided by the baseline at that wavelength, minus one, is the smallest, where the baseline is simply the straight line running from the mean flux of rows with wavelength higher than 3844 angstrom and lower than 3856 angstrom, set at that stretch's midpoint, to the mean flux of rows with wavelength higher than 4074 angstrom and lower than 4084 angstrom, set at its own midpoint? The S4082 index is 4076.30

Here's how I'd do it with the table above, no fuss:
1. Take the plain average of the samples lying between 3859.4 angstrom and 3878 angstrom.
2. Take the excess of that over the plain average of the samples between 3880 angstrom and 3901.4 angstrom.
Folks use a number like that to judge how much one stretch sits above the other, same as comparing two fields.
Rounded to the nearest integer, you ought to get 5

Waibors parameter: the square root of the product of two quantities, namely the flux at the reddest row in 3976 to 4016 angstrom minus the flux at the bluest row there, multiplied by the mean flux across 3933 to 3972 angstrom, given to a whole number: 191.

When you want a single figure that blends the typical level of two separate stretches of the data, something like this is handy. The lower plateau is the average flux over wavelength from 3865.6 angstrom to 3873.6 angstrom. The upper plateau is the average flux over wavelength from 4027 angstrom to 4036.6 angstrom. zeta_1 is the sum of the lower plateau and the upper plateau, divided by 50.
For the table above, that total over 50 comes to 11.1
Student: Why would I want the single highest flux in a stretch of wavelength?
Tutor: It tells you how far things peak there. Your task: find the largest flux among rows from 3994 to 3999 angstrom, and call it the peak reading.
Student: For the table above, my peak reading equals 385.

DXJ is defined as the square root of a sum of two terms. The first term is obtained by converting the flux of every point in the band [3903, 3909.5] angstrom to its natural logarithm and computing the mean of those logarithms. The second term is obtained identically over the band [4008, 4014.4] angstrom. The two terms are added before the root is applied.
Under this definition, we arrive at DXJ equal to 3.39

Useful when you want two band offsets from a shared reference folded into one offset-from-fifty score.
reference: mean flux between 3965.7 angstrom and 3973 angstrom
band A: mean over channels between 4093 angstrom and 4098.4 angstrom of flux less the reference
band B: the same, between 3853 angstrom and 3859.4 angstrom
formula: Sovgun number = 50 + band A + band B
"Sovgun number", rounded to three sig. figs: 369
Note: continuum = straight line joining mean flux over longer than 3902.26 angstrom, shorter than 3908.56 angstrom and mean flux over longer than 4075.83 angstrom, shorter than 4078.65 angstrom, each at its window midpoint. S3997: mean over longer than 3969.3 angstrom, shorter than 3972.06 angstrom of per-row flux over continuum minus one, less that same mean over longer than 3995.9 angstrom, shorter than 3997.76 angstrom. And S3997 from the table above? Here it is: -0.9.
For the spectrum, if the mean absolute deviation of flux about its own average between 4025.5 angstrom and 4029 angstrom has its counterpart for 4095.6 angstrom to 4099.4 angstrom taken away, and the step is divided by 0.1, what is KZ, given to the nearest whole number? 173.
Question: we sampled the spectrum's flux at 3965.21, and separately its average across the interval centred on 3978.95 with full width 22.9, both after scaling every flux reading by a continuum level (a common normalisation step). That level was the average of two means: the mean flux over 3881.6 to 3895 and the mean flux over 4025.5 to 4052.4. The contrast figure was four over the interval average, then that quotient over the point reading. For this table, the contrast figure 7.5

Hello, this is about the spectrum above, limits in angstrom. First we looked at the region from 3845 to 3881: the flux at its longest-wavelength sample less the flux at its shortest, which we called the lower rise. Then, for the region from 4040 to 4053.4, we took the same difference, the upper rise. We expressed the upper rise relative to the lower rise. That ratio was 1.9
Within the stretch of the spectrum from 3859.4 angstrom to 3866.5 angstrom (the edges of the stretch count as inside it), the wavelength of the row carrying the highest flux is 3866.04 angstrom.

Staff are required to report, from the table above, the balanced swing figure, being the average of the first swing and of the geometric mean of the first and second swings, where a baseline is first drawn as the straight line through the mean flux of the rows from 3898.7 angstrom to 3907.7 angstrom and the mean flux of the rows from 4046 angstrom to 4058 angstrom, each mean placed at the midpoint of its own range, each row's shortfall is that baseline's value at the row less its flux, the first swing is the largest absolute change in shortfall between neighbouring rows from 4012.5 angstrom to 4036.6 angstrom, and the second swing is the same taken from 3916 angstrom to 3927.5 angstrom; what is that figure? 98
